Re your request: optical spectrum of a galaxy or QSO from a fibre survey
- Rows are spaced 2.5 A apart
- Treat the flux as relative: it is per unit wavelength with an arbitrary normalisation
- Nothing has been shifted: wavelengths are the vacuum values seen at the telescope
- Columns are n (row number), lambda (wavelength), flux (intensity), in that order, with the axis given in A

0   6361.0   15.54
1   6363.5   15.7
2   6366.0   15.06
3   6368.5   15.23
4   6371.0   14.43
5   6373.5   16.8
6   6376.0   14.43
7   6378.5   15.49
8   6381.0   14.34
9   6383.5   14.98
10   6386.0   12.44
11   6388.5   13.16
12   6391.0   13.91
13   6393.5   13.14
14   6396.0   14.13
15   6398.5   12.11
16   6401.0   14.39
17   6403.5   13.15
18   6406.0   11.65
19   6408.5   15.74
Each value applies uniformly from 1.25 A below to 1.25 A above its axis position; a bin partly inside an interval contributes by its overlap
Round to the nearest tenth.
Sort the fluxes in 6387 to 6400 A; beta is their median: 13.2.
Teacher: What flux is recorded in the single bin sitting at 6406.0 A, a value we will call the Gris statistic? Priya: 11.65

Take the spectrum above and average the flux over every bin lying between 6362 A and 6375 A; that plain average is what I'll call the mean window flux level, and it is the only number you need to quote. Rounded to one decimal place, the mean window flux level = 15.4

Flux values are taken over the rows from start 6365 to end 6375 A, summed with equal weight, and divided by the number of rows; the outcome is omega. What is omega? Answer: 15.4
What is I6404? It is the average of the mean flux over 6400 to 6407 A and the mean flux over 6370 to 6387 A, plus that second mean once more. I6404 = 28.6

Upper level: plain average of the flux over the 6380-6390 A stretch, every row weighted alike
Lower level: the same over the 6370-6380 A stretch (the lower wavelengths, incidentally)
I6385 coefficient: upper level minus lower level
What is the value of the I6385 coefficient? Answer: -1.6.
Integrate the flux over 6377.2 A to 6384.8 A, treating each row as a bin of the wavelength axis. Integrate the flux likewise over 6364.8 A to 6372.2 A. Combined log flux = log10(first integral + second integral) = 2.35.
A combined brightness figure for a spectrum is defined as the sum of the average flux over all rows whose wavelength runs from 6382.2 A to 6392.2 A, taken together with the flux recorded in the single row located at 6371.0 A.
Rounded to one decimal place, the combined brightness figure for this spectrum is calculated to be 28.1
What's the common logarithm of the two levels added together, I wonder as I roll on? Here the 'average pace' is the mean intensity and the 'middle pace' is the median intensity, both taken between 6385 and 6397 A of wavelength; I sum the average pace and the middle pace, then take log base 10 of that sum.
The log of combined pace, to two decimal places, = 1.42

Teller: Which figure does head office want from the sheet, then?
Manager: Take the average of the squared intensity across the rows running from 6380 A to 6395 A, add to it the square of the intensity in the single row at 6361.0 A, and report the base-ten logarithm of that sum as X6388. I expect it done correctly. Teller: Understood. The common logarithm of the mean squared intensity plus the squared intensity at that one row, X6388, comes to 2.63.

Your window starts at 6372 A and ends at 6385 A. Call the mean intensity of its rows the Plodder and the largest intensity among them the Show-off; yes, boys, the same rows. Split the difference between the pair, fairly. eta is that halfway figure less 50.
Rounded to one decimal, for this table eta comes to -34.0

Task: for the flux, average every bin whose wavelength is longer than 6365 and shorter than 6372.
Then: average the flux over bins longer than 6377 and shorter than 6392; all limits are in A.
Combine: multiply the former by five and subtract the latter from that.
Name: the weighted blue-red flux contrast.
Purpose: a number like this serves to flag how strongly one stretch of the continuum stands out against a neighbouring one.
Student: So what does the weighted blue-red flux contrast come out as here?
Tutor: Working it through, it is 60.5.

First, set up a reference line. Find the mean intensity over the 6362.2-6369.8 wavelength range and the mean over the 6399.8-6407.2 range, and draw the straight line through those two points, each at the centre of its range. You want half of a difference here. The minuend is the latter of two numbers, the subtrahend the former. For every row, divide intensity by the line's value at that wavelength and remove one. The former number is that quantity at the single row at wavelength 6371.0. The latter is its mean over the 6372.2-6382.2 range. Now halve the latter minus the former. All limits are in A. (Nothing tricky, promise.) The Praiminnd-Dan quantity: 0.04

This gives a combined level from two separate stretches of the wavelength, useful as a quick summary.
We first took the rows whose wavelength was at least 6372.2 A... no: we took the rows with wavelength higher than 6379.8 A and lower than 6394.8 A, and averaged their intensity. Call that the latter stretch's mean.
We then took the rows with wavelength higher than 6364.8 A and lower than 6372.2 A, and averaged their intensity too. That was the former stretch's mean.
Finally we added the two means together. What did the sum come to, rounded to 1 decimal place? 28.6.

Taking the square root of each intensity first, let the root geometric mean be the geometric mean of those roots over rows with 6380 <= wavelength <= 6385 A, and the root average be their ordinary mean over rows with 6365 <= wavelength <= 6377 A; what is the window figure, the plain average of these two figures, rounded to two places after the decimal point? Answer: 3.86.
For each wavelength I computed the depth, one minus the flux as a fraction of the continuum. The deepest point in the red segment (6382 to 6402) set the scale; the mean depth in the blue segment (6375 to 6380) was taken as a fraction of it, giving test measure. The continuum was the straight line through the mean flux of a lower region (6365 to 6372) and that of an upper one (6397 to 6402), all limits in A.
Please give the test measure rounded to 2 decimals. -0.33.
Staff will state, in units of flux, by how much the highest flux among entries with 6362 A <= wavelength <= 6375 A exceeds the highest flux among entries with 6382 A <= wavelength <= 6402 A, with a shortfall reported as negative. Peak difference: 1.8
